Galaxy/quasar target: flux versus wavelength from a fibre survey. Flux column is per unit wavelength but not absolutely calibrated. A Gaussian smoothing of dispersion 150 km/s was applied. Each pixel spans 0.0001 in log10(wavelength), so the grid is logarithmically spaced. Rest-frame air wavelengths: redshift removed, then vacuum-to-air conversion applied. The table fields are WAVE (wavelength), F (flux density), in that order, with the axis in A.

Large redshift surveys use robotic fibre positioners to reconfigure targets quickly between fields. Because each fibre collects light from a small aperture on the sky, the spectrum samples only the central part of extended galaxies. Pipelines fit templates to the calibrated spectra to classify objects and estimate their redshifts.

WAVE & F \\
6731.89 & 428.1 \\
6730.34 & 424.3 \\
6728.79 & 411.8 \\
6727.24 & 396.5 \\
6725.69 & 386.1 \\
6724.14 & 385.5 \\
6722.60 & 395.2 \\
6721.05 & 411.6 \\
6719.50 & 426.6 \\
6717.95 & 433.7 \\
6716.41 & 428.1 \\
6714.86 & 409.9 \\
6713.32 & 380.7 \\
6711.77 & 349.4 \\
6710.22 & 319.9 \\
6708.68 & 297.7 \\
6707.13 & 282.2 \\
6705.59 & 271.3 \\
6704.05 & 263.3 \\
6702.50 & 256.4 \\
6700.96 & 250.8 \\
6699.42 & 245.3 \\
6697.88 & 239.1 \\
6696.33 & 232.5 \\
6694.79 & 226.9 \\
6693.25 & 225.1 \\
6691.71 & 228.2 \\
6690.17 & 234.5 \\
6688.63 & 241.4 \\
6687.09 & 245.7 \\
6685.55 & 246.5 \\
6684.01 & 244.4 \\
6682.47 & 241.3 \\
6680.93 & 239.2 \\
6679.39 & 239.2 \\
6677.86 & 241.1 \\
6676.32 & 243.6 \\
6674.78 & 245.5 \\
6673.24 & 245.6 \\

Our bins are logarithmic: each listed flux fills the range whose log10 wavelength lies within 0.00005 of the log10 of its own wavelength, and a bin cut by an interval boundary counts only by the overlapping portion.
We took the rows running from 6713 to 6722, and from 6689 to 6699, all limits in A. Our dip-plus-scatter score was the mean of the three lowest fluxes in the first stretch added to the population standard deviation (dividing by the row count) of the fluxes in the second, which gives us 406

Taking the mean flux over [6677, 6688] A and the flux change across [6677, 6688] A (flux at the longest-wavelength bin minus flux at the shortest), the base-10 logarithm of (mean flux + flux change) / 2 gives 2.09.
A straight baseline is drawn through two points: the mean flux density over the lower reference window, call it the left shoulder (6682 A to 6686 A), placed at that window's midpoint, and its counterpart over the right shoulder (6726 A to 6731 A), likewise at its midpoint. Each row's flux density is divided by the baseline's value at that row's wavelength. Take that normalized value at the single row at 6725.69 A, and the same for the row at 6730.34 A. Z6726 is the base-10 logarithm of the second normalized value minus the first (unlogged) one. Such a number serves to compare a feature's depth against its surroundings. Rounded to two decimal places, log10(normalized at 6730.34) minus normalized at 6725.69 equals -0.96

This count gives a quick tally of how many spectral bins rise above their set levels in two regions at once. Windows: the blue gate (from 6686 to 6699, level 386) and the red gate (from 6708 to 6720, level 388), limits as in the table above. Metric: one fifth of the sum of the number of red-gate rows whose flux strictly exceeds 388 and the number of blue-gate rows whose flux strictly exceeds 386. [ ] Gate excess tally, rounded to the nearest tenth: 0.8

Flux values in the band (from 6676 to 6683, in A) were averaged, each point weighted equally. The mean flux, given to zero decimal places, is 241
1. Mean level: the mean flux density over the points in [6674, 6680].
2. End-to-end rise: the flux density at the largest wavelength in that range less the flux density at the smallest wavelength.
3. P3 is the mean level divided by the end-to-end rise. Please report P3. -38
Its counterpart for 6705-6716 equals 2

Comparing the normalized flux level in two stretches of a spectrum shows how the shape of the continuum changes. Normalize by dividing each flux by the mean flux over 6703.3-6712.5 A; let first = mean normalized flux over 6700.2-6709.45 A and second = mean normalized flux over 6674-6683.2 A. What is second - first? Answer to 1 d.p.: -0.1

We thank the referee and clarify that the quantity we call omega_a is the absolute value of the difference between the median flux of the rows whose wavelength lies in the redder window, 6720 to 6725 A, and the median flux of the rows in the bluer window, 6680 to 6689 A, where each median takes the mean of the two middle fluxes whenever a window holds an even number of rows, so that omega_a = 152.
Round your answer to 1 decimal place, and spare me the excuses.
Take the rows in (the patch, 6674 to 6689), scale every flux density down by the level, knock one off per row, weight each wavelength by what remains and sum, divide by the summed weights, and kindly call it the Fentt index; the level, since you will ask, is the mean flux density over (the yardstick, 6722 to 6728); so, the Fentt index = 6681.7 A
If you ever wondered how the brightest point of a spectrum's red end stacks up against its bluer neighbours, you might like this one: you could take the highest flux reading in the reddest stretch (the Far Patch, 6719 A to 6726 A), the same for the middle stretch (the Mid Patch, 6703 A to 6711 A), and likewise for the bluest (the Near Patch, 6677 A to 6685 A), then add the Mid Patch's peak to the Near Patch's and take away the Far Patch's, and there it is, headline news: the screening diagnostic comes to 138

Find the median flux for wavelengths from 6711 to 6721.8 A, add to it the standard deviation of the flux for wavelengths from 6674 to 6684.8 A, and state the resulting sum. 414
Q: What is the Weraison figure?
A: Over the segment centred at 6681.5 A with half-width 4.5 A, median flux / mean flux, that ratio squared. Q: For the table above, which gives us 0.99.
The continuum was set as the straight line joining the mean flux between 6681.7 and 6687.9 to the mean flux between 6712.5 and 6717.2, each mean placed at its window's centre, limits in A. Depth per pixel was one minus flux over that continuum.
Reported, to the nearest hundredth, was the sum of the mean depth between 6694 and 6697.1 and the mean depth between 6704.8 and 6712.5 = 0.43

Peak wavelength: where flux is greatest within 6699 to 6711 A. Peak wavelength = 6710.22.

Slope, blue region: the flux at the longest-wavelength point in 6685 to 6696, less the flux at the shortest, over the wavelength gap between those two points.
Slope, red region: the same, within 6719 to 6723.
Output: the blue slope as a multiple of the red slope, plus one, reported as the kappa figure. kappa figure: 1.2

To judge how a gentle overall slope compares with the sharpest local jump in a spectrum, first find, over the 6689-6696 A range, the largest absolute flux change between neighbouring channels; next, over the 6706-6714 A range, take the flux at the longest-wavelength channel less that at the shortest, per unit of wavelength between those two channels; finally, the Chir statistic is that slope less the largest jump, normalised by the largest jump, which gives 1.5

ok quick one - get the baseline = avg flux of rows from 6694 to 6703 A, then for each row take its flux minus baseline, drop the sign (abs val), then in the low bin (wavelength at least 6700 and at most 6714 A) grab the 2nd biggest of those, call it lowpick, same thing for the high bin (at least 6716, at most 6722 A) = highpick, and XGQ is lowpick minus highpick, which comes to -79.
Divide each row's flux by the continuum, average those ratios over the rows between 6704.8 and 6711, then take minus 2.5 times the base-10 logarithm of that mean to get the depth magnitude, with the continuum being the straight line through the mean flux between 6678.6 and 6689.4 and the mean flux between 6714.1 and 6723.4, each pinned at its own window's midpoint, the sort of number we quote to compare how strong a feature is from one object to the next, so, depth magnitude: 0.23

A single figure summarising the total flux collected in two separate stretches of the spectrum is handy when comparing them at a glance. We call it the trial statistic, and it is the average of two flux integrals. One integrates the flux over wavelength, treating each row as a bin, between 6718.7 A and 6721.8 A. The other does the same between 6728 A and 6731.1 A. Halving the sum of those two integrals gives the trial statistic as 1296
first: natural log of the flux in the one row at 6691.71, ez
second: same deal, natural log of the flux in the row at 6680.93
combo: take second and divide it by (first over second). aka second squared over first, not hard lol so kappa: 5.52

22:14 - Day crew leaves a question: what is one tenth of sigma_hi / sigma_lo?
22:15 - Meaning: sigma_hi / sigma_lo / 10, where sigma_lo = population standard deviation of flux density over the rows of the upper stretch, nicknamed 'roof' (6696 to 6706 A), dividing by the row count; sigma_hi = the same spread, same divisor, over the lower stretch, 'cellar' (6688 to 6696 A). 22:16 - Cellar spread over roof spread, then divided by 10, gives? 0.048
